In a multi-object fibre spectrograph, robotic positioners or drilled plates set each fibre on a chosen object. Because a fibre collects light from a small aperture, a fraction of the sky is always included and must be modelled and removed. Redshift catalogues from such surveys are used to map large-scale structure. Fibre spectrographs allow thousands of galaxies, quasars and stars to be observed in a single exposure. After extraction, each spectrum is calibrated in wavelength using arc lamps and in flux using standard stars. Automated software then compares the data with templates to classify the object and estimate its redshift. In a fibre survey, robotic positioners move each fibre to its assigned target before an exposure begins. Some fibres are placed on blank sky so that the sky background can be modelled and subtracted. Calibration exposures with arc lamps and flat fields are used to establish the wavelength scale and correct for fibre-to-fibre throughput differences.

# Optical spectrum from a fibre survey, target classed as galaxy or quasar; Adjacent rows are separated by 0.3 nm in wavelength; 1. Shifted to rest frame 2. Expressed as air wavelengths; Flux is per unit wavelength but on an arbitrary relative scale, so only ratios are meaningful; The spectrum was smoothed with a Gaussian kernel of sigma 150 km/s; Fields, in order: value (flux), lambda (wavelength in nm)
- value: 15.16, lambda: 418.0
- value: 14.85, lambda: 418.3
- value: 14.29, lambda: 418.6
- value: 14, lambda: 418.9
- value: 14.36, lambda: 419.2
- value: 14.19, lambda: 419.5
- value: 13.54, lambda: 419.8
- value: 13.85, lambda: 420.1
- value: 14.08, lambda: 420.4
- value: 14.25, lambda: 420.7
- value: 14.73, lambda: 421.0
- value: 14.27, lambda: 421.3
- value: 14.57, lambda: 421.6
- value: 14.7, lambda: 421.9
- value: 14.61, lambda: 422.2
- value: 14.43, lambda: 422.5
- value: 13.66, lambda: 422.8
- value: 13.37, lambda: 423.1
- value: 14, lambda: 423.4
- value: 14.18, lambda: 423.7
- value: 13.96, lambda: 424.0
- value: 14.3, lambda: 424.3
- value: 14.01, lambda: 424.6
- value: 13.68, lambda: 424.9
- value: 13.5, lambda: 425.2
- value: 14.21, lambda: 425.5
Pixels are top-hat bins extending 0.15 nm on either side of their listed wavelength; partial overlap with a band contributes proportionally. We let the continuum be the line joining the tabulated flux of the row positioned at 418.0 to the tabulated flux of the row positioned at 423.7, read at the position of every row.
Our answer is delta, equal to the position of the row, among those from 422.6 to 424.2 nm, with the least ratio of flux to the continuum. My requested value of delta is 423.1 nm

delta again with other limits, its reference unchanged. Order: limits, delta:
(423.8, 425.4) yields 425.2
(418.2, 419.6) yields 418.9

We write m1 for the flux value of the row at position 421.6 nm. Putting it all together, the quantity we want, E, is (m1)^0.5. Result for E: 3.82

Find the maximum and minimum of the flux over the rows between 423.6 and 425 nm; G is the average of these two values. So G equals 14.0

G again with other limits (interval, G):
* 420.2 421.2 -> 14.4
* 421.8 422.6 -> 14.6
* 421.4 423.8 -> 14.0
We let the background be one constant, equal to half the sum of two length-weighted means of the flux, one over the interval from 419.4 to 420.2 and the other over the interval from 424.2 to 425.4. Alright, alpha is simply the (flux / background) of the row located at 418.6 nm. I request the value 1.03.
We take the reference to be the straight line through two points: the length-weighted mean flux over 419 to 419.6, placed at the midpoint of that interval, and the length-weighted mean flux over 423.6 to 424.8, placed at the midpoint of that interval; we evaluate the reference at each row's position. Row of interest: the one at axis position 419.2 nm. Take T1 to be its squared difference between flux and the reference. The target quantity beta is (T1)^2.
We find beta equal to 0.000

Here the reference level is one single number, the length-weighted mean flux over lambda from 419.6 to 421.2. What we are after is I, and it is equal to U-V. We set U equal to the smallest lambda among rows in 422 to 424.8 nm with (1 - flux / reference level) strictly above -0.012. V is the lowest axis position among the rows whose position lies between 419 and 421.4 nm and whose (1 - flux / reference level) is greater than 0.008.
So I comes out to 3.00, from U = 422.8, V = 419.8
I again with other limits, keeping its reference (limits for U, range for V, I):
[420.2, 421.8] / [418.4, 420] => 0.60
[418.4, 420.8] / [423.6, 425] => -5.10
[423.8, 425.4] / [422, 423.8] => 1.20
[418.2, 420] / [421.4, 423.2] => -3.90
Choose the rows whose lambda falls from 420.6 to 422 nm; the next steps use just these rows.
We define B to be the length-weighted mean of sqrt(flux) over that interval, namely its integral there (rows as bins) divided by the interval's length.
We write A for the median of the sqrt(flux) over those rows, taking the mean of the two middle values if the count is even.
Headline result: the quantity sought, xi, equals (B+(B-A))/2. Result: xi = 1.900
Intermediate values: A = 3.82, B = 3.81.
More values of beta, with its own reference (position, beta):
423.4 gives 0.000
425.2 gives 0.097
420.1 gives 0.021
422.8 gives 0.053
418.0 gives 0.538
